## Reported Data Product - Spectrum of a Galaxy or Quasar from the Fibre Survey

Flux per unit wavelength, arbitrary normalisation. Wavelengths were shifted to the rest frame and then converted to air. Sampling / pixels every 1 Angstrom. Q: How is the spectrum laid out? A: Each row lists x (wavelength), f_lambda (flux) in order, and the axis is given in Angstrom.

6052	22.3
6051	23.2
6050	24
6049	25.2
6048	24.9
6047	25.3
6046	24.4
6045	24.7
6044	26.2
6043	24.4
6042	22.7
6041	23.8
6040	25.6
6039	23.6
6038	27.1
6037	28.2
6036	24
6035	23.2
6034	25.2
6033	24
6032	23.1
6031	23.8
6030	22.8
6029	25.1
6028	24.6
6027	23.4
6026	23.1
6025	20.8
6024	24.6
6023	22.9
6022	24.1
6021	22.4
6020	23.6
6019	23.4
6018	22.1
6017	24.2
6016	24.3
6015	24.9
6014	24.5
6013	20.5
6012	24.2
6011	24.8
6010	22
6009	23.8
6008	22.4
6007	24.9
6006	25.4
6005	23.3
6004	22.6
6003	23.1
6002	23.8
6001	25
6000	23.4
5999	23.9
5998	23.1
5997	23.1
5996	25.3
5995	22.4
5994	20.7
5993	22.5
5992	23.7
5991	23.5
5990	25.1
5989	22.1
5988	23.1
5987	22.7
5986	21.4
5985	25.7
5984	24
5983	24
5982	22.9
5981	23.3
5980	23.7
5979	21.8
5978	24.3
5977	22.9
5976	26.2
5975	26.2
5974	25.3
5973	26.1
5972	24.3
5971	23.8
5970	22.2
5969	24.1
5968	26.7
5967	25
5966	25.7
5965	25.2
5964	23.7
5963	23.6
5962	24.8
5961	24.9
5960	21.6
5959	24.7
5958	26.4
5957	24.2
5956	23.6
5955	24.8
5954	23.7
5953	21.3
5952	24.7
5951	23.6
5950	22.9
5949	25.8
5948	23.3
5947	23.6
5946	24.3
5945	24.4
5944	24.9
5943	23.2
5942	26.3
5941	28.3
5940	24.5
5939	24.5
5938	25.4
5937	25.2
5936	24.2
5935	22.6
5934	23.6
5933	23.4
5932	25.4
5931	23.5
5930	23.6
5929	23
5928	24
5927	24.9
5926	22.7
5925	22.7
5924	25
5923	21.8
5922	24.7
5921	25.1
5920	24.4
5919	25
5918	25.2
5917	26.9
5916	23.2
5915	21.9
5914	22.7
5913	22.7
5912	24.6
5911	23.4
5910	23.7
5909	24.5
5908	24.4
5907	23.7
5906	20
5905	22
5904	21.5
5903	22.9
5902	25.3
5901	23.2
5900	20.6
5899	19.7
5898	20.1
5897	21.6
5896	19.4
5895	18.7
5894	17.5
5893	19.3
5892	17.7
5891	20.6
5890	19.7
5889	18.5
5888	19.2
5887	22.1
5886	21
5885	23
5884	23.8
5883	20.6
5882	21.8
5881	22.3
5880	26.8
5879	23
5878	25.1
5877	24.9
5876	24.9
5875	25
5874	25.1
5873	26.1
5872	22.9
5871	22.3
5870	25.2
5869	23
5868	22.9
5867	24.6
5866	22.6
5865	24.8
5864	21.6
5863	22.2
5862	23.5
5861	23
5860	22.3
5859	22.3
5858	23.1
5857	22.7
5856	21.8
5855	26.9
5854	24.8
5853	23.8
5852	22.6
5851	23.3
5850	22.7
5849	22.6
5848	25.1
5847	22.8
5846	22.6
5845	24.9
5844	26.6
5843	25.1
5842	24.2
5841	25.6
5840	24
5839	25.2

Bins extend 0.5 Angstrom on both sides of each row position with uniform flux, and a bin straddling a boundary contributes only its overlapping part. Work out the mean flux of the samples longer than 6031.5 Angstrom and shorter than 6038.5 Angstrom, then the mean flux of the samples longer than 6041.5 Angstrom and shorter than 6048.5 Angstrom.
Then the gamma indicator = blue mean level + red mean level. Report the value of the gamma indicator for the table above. 49.6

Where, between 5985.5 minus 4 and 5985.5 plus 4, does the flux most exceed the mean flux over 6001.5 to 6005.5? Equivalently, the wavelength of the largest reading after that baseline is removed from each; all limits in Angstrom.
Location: 5985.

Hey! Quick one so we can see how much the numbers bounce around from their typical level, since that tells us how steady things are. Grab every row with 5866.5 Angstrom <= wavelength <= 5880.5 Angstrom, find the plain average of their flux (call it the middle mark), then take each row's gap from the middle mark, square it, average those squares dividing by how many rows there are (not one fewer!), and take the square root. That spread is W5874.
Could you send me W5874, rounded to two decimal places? 1.31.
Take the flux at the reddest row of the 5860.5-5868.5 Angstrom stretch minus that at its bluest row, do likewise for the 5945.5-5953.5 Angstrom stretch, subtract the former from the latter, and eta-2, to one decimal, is -2.9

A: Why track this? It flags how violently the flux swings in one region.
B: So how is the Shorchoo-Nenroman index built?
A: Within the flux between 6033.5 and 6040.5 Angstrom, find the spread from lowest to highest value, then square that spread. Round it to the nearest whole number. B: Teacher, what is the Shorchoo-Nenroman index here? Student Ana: 25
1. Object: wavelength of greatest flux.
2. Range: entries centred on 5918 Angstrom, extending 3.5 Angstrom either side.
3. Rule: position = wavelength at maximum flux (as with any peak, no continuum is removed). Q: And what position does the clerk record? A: 5917 Angstrom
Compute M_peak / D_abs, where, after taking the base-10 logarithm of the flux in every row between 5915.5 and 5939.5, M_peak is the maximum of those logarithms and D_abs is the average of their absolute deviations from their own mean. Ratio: 81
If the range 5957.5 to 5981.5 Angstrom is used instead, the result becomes 69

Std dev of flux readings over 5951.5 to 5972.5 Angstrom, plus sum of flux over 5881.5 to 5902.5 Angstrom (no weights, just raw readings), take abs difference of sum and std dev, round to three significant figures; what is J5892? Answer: 432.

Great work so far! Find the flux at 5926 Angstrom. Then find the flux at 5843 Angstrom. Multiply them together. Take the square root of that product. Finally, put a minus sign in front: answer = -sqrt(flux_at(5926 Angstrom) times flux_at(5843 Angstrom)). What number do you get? -23.9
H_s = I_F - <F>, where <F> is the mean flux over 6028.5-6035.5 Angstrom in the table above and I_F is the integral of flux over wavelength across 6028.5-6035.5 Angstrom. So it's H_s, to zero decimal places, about 143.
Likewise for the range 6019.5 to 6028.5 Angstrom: 186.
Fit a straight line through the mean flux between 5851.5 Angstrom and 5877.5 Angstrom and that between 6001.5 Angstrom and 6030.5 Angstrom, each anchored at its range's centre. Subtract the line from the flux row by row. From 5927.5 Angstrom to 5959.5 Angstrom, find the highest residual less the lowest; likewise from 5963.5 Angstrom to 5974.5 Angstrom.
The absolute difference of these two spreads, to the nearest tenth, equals 2.5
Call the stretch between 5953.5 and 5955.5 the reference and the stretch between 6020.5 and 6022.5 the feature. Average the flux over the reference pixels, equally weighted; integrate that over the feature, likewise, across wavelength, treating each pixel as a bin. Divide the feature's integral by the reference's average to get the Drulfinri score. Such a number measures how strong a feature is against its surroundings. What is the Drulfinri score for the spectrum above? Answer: 1.9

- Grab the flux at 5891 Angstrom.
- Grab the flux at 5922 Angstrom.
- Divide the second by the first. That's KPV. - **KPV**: 1.20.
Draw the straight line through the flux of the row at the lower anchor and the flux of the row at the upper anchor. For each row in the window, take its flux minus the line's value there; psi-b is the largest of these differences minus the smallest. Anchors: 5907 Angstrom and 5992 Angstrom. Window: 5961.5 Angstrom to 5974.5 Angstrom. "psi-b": 4.5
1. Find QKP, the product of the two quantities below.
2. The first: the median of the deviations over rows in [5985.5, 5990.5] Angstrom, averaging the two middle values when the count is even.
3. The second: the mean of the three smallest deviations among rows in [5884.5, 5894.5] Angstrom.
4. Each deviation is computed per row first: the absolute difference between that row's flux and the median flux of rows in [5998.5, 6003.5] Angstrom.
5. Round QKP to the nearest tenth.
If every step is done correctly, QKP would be 2.3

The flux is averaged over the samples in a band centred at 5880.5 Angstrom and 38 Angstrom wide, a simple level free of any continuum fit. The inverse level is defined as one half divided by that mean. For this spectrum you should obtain 0.0225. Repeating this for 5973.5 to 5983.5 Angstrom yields 0.0208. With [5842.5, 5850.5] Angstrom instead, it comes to 0.0208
